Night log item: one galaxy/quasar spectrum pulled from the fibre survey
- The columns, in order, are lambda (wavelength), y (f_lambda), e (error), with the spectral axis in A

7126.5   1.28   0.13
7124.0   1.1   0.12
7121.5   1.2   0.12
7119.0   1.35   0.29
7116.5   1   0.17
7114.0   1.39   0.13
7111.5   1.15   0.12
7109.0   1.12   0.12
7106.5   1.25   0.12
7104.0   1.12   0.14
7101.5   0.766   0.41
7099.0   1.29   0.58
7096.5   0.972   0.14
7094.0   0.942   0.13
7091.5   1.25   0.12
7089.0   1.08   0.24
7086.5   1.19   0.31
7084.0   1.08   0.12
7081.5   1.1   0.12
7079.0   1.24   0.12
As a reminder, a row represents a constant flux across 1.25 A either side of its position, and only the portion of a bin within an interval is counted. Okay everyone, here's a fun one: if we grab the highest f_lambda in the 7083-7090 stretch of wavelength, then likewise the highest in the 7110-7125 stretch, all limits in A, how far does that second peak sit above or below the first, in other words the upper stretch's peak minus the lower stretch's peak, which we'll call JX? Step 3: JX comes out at 0.200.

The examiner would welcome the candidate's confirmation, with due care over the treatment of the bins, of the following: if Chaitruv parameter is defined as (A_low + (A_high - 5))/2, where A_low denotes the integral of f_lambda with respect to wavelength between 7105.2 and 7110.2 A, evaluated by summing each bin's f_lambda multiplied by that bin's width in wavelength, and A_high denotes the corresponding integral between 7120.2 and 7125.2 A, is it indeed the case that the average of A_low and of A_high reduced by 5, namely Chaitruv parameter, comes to 3.34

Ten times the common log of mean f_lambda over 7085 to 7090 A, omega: 0.55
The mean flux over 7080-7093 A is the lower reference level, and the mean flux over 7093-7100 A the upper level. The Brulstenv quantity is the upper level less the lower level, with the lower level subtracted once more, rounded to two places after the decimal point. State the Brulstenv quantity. -1.21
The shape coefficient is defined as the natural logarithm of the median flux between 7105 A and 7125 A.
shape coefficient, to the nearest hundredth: 0.16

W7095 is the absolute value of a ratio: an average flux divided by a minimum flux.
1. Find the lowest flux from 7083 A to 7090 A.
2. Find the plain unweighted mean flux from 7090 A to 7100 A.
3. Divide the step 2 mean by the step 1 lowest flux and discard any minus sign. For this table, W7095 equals 1.03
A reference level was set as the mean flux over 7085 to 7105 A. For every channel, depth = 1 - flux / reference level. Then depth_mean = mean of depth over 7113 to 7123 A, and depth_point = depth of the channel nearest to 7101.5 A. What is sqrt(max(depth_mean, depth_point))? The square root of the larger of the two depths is 0.54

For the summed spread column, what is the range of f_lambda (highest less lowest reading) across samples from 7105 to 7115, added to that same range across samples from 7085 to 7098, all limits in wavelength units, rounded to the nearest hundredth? 0.58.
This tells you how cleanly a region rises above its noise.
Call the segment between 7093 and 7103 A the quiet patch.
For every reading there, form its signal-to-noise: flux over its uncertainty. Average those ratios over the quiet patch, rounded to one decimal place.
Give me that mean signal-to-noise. 4.6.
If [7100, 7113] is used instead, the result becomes 7.8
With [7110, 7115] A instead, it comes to 10.1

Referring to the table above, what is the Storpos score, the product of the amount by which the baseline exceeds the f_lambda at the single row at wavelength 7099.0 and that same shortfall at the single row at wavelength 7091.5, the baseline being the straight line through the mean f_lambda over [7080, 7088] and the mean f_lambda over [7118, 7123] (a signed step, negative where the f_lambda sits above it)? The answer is 0.010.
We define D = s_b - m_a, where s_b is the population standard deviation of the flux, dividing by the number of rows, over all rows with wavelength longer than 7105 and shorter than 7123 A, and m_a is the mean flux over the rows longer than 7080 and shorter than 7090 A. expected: -0.99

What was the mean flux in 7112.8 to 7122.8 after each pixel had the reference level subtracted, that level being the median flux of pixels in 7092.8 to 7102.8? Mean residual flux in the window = 0.28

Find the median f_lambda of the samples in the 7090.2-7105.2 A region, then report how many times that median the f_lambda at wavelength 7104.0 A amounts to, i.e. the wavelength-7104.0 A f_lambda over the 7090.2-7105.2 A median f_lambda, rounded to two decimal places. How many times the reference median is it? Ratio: 1.07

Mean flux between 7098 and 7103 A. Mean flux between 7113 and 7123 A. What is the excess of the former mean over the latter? -0.21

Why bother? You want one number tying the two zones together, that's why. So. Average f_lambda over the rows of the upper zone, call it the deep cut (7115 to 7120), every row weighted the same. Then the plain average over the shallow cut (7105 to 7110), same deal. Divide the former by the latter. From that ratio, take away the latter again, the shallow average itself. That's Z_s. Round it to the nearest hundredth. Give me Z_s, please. -0.19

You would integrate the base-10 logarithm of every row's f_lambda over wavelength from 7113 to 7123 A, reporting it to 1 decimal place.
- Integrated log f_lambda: 0.9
